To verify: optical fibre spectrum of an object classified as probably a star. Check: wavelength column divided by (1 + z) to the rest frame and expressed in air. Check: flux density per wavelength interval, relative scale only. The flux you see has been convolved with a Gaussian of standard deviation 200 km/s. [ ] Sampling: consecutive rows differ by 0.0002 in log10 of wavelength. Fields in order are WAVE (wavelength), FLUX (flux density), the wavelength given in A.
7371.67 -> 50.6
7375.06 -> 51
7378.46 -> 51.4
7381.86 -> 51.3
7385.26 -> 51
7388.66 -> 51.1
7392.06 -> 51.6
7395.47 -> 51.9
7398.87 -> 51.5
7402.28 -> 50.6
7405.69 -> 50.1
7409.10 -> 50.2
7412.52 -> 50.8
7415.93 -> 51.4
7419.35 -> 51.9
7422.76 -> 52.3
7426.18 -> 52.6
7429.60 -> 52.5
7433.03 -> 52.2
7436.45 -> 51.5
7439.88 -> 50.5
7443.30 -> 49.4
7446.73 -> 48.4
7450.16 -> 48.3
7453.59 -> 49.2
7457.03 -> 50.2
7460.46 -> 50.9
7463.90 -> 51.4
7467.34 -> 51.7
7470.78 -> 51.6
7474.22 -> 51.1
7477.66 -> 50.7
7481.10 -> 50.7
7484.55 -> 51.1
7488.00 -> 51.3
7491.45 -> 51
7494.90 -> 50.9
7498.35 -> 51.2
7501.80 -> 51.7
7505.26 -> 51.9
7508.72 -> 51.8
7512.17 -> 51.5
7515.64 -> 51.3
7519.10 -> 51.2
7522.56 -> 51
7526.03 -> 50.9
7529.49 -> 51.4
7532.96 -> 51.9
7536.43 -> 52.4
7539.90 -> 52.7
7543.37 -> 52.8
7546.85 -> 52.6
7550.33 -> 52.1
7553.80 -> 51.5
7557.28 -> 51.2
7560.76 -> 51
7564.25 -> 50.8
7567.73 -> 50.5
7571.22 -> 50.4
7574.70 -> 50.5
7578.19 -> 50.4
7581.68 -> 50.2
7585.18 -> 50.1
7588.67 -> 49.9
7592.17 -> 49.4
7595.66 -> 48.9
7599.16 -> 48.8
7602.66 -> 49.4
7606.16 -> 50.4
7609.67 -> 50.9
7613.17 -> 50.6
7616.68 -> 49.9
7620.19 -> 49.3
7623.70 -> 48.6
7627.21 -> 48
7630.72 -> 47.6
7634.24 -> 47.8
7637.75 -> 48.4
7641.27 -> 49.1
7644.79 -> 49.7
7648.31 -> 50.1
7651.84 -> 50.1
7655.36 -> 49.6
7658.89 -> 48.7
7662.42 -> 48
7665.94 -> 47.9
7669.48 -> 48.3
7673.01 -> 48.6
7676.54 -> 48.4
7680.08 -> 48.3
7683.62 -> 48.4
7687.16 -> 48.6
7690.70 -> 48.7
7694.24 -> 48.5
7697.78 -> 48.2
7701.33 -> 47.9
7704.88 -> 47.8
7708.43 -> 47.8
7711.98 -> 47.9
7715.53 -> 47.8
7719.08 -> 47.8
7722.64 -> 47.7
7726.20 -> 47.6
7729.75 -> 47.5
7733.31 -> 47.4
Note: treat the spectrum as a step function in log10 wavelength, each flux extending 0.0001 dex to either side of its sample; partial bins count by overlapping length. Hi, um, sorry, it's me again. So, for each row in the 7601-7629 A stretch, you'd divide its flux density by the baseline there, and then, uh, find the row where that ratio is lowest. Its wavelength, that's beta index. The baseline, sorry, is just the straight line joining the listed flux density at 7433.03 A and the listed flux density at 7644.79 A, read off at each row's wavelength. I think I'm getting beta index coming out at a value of 7627.21 A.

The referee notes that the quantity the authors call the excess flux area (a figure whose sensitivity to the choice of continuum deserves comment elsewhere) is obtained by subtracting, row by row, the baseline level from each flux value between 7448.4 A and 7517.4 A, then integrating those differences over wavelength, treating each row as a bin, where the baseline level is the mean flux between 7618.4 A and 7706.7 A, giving 165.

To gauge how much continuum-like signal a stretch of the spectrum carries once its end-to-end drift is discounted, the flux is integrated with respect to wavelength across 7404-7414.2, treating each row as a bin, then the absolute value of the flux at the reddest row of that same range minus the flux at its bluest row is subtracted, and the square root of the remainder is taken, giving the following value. 23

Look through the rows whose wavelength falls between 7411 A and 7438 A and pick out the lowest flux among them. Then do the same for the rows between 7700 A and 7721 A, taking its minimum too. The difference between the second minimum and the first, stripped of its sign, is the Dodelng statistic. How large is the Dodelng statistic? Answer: 3.0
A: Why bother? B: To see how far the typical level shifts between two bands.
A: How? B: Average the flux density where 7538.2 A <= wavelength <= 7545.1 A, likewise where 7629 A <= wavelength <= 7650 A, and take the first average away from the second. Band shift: -4.0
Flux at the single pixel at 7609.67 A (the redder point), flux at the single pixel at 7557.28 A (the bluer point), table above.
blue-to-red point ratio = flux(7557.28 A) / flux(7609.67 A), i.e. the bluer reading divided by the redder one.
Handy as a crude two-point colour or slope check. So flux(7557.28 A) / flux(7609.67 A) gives 1.006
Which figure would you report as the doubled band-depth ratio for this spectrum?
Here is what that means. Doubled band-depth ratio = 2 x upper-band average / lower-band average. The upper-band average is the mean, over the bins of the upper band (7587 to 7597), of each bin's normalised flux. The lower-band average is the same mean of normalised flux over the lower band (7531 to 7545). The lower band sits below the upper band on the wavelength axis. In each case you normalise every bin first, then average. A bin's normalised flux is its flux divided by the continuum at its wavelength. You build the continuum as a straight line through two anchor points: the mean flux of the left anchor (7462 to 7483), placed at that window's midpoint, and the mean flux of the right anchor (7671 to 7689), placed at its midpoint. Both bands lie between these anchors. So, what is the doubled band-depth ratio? 1.91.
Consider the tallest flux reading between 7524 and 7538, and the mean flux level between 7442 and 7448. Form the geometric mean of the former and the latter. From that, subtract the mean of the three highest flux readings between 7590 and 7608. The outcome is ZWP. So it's 0.9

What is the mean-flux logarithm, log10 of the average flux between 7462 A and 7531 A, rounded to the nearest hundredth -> 1.71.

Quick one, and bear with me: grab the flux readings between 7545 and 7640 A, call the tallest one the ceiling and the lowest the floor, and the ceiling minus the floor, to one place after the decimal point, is 5.0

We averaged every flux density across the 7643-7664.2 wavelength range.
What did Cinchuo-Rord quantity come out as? 49.4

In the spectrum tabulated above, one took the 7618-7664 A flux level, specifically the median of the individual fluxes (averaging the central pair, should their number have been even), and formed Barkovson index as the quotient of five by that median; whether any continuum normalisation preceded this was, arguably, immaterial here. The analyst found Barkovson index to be 0.103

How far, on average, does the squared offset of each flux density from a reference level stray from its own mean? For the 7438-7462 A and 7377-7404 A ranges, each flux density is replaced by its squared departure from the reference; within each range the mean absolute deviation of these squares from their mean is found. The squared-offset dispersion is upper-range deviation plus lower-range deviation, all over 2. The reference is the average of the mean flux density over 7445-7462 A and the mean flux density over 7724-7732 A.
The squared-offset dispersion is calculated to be 1.8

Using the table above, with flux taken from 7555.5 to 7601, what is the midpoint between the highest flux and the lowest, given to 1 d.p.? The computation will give 50.0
